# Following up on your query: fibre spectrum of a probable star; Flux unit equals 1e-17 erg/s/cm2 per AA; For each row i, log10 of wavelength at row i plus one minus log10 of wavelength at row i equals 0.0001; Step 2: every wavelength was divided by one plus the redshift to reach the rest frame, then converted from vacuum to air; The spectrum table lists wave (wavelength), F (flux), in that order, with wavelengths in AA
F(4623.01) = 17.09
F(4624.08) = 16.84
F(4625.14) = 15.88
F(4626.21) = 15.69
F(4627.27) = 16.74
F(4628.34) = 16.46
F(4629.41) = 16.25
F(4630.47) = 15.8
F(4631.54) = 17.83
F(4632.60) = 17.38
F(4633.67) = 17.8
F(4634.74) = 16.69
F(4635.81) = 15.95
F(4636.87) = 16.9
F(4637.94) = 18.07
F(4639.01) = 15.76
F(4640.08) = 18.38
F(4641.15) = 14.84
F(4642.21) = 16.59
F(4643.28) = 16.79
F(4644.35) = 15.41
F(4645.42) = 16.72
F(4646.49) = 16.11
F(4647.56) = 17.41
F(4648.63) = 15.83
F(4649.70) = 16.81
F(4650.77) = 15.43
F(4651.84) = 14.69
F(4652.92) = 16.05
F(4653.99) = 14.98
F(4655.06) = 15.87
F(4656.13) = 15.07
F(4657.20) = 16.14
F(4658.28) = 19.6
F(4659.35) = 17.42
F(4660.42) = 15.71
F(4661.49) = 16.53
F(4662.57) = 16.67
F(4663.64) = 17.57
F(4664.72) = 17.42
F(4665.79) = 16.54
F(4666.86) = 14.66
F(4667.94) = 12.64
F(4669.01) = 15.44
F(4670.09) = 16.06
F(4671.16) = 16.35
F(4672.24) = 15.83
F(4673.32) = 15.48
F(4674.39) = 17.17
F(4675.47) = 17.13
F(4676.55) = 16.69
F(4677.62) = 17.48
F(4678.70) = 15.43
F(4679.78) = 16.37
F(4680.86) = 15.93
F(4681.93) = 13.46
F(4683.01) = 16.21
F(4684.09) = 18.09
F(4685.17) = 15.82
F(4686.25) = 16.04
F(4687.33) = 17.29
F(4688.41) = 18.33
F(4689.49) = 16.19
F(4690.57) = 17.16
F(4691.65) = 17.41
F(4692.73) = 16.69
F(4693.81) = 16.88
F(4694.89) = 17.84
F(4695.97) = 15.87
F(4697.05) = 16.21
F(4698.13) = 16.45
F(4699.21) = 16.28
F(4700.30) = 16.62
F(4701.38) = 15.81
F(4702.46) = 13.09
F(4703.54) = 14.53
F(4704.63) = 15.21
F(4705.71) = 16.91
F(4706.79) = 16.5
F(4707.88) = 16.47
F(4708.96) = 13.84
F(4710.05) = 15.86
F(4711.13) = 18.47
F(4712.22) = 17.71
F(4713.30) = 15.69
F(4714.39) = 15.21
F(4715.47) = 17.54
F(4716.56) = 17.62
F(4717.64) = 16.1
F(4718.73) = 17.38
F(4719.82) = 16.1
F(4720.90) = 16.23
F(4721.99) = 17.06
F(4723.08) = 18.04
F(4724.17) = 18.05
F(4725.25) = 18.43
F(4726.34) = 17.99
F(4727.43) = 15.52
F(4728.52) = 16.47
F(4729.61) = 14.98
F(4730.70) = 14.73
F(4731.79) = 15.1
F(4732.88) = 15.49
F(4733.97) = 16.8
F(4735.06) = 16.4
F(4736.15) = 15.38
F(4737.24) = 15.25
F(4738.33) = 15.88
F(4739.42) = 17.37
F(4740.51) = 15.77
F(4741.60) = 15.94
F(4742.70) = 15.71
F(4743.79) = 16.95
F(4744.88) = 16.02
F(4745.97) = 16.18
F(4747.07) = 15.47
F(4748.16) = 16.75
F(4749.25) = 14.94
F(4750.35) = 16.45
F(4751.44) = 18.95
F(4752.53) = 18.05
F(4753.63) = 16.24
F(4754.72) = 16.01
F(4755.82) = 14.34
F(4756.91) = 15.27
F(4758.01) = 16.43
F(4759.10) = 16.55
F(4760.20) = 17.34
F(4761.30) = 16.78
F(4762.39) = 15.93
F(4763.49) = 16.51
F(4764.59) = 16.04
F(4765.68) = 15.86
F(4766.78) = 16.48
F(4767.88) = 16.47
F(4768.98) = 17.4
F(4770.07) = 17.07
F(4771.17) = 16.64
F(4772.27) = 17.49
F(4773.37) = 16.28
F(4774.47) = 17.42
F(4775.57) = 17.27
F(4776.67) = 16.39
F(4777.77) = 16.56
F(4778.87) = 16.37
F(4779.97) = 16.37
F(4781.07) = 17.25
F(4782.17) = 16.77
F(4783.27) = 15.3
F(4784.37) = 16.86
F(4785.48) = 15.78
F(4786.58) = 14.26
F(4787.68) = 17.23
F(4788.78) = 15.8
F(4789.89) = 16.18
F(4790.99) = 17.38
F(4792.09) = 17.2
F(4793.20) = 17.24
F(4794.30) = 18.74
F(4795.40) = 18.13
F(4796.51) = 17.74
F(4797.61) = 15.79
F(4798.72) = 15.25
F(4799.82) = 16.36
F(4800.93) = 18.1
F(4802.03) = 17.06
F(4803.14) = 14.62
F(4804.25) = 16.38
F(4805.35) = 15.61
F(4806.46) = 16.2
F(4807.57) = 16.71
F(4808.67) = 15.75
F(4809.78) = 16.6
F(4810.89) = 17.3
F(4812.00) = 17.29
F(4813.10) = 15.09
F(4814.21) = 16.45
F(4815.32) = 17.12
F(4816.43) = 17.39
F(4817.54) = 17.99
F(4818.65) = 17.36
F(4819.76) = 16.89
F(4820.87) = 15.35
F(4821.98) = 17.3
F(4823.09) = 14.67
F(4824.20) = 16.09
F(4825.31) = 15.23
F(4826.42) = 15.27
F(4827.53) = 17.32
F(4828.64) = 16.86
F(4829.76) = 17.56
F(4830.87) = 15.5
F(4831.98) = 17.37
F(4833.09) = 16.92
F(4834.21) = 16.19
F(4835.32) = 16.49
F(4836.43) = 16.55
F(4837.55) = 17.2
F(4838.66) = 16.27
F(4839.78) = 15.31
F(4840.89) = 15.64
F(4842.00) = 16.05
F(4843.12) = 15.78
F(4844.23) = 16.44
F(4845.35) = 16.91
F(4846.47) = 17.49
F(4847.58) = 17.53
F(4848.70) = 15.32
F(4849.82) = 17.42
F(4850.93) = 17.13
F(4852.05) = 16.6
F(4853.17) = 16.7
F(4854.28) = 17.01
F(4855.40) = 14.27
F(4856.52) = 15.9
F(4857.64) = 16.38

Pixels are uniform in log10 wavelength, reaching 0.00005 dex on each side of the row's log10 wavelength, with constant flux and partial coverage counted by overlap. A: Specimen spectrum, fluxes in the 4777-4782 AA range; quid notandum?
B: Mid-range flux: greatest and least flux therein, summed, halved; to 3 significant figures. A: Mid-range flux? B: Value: 16.8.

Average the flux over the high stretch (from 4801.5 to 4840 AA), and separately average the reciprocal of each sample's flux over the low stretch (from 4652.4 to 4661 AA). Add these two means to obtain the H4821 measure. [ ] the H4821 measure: 16.50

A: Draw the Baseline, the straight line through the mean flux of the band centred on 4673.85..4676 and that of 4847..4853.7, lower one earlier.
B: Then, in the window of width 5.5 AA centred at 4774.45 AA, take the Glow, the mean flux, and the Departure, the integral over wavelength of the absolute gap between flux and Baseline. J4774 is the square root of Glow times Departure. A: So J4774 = 6.9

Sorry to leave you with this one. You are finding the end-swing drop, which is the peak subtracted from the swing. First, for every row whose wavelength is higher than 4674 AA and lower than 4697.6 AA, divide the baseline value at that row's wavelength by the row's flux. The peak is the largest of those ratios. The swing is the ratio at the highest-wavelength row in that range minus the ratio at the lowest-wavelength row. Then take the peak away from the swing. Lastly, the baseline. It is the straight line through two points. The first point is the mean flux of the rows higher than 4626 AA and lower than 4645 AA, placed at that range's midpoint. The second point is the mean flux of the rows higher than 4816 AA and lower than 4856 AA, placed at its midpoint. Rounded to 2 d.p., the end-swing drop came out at -1.18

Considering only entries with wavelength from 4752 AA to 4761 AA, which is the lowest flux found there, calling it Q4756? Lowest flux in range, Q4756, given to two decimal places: 14.34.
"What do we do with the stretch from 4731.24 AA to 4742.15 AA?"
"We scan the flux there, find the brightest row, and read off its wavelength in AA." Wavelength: 4739.42 AA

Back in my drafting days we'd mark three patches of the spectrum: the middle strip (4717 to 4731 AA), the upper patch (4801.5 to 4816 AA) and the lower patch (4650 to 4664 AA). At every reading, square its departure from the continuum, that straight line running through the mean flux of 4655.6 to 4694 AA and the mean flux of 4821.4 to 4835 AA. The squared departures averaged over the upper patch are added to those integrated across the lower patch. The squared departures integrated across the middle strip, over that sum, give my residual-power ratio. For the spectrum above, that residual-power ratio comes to 0.9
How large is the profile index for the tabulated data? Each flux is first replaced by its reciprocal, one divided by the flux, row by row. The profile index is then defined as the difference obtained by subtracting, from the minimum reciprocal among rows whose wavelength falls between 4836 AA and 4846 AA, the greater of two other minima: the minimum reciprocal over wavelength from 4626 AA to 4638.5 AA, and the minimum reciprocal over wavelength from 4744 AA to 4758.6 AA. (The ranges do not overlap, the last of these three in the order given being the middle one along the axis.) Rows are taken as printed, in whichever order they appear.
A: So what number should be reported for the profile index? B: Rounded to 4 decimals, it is 0.0028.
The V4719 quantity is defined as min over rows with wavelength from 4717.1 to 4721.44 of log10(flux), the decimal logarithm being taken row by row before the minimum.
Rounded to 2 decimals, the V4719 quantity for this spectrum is 1.21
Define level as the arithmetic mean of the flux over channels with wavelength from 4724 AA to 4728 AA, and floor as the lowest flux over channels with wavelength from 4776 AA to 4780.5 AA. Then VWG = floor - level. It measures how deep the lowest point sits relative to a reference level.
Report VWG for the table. -1.1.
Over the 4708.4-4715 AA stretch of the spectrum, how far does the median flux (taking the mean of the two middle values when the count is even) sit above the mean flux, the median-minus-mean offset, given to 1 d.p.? -0.4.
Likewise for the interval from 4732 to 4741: -0.2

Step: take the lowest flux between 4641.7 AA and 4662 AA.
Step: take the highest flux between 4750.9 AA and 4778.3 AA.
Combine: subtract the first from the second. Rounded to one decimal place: 4.3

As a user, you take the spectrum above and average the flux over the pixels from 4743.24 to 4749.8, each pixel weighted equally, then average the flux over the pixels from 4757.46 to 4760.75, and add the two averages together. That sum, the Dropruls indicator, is 32.8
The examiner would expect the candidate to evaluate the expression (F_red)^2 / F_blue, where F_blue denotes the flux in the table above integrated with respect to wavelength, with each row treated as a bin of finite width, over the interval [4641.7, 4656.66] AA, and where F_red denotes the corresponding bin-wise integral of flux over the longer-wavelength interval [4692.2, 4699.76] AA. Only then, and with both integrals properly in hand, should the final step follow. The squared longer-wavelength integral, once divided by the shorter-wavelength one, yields 66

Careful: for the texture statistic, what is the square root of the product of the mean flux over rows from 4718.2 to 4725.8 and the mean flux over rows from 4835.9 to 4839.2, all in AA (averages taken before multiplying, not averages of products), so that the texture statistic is 17.00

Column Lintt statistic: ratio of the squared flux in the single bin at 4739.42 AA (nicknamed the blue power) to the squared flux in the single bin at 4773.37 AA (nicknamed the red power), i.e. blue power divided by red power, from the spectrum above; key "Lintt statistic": 1.14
